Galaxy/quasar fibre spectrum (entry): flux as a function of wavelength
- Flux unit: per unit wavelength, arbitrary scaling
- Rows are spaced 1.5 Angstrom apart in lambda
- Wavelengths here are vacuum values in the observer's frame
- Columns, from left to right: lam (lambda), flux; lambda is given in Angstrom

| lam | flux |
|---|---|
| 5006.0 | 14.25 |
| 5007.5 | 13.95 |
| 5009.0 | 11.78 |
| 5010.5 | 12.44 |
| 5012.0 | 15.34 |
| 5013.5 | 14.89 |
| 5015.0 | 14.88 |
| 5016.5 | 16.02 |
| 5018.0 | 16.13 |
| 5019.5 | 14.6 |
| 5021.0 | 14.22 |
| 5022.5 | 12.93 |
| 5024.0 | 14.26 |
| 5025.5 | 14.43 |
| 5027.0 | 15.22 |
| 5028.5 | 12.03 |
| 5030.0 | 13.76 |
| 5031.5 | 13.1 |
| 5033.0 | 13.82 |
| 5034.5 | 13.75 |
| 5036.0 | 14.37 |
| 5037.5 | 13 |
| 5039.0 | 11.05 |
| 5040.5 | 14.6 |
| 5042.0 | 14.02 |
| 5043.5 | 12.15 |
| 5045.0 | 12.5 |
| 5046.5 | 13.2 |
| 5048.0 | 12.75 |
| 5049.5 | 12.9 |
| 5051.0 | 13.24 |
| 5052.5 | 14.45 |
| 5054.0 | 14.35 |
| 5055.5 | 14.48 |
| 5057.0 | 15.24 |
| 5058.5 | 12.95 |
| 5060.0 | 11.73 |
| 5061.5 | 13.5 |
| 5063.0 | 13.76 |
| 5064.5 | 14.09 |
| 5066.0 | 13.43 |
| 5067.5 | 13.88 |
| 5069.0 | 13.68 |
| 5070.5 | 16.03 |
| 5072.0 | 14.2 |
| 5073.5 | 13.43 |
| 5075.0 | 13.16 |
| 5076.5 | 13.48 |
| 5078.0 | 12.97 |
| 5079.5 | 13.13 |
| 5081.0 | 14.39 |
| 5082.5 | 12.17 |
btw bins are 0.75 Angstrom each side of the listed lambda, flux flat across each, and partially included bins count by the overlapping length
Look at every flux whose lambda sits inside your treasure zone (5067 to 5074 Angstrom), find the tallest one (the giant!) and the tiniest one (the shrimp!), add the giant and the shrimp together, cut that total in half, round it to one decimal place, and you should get 14.7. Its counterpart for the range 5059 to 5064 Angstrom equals 12.7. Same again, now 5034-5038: 13.7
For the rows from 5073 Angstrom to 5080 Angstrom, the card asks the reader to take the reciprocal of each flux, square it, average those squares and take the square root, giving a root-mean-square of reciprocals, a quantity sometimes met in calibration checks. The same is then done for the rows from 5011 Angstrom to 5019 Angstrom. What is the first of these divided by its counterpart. 1.17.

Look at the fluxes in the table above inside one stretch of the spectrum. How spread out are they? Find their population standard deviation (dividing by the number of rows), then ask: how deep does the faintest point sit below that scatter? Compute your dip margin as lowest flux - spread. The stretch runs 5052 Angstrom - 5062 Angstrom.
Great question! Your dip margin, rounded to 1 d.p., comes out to 10.6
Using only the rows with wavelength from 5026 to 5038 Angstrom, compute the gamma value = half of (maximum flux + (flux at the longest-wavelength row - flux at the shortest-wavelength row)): 6.50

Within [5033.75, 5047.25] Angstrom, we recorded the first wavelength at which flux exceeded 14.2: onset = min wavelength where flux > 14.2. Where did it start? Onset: 5036.0 Angstrom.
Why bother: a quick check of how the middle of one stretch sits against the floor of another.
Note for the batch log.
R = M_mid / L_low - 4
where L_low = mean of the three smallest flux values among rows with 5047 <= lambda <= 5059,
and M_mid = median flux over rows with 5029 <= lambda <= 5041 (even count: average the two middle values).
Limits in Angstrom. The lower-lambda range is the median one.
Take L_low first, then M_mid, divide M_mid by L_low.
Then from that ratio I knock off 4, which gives -2.93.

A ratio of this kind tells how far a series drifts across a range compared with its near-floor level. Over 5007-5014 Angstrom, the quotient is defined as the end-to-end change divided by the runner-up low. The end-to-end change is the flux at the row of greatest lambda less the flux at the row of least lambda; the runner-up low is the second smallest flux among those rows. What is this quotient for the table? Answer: 0.076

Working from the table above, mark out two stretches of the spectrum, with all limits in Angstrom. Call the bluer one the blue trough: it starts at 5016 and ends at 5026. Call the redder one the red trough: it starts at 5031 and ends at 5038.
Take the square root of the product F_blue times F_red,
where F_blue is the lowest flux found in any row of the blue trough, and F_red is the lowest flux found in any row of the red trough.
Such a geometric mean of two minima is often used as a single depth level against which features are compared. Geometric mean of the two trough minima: 13.0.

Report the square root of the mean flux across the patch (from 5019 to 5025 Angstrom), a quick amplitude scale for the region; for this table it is 3.74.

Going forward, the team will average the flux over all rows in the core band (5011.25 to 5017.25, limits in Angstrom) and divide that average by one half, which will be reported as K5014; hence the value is 30.6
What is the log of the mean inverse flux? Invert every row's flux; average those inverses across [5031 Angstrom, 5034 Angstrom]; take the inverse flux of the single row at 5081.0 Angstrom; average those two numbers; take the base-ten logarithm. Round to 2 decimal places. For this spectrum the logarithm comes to -1.14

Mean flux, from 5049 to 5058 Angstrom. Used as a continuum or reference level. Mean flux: 14.1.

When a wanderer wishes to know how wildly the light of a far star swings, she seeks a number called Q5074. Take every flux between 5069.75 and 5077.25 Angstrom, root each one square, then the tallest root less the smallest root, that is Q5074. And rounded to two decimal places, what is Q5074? 0.38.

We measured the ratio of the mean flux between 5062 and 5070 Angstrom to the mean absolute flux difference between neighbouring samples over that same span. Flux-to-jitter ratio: 34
